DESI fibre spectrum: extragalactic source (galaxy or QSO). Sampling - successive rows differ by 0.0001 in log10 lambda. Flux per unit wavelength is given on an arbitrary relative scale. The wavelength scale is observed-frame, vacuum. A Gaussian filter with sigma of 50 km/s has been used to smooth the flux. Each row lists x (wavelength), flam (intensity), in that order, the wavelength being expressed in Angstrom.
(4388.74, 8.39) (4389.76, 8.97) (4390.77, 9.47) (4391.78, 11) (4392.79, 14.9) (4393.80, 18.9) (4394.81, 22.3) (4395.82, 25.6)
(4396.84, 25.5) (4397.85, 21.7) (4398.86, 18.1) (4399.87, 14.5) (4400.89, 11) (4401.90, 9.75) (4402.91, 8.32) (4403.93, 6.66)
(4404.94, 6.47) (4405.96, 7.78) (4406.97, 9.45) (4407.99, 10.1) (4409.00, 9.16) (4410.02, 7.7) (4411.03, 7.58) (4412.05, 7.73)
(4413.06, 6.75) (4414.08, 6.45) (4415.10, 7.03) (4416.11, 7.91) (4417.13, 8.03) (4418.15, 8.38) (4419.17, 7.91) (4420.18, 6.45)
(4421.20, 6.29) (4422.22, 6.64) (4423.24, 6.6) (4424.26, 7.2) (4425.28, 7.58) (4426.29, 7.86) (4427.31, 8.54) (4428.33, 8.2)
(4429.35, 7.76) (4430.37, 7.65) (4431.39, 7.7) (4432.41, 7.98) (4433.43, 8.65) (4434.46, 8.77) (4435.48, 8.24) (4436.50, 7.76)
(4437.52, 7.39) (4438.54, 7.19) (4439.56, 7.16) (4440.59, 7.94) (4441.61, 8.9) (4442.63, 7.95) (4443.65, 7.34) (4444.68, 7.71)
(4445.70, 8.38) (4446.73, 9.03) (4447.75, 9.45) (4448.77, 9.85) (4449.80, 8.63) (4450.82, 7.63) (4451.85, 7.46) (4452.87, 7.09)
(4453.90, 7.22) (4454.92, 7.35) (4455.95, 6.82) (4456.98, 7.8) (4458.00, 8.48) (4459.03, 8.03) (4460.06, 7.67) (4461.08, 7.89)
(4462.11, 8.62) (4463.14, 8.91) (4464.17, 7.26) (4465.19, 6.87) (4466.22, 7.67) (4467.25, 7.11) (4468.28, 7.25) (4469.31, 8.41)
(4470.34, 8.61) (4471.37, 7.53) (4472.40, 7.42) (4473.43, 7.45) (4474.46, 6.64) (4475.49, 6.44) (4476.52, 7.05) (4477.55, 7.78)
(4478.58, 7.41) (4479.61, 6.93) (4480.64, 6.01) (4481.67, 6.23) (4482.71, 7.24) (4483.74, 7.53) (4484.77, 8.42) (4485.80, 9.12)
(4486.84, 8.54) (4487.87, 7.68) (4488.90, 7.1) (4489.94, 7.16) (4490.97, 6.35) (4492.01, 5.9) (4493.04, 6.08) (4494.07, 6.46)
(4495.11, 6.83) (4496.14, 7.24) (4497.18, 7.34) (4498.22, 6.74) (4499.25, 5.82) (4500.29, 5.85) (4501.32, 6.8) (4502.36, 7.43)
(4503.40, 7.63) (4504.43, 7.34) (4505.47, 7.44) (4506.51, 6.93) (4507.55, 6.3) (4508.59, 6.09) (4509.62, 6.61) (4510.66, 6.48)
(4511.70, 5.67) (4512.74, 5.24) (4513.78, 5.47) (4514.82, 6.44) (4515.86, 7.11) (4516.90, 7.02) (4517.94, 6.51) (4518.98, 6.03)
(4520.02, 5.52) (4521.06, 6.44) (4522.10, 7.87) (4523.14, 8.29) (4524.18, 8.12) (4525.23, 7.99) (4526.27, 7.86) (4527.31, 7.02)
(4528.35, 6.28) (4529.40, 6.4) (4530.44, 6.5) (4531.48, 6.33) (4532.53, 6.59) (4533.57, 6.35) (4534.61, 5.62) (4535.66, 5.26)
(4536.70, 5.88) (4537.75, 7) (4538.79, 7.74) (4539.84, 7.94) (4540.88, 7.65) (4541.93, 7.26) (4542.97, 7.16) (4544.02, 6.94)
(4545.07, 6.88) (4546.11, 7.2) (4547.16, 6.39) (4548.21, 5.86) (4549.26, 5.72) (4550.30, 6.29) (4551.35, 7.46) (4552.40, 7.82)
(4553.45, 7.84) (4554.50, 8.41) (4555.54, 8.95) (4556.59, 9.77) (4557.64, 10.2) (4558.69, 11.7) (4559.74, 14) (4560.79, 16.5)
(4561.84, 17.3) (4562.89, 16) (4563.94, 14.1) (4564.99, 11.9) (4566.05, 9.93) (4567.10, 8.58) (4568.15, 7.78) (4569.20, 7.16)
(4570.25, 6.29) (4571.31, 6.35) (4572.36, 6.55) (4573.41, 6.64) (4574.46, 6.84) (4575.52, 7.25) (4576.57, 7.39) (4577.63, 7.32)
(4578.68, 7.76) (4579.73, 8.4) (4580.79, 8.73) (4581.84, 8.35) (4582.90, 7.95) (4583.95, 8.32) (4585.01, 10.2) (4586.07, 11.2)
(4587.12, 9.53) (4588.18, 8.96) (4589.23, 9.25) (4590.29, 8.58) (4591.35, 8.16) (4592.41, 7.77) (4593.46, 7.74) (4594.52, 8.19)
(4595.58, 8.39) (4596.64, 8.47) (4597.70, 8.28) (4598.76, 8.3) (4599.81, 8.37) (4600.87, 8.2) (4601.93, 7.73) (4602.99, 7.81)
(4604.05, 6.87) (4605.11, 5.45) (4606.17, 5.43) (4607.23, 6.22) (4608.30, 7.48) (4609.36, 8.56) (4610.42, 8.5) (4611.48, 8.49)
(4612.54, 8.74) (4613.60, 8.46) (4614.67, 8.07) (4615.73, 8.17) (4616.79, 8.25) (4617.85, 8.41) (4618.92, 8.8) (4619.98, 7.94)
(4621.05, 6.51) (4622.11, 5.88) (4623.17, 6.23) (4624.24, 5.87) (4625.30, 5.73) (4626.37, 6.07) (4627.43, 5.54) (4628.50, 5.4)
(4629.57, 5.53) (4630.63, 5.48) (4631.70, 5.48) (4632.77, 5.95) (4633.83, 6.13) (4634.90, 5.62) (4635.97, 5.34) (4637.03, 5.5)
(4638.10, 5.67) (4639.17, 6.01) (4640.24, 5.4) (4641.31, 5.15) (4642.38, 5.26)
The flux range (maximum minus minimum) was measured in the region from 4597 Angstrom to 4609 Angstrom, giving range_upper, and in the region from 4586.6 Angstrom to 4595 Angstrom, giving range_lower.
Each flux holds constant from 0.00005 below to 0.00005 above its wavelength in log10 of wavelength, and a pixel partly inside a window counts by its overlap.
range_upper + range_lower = 4.7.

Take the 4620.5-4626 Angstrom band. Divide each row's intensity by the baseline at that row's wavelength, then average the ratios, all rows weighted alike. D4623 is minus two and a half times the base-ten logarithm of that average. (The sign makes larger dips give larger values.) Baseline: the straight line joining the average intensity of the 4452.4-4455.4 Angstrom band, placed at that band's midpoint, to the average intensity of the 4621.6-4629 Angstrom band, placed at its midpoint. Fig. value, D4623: -0.04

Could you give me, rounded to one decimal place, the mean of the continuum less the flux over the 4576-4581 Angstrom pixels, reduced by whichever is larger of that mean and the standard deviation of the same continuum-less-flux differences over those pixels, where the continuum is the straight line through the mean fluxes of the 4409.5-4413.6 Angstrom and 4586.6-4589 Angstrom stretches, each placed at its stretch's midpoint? 0.0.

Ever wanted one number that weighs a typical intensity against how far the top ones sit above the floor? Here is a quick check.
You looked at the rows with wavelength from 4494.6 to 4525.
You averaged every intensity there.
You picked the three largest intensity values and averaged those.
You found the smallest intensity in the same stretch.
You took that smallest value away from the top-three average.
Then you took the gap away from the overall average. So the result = 3.9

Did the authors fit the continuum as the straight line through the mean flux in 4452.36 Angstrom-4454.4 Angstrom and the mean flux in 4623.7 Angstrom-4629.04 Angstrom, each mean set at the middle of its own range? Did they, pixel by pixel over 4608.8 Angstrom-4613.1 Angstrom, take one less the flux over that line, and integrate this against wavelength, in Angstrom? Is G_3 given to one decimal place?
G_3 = -2.0 Angstrom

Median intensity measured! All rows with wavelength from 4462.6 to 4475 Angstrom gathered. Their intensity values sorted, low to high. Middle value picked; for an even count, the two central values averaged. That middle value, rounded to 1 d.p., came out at 7.4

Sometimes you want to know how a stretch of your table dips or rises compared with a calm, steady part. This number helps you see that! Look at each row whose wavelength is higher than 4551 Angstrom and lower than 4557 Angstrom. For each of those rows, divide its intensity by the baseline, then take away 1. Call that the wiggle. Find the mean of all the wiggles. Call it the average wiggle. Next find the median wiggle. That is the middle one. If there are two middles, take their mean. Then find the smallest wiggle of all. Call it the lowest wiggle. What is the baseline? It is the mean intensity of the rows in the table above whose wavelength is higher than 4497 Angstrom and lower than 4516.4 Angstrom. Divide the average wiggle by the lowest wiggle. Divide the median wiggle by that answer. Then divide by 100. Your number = 0.0012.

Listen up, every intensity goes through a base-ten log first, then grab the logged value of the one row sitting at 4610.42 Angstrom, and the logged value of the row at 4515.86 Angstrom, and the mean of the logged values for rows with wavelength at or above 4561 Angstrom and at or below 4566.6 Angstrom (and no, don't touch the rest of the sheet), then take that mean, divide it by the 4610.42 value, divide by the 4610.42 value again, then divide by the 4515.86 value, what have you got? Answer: 1.5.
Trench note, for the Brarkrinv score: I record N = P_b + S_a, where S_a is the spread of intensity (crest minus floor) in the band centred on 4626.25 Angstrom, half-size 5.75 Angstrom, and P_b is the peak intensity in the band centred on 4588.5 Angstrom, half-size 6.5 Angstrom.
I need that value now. 12.3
